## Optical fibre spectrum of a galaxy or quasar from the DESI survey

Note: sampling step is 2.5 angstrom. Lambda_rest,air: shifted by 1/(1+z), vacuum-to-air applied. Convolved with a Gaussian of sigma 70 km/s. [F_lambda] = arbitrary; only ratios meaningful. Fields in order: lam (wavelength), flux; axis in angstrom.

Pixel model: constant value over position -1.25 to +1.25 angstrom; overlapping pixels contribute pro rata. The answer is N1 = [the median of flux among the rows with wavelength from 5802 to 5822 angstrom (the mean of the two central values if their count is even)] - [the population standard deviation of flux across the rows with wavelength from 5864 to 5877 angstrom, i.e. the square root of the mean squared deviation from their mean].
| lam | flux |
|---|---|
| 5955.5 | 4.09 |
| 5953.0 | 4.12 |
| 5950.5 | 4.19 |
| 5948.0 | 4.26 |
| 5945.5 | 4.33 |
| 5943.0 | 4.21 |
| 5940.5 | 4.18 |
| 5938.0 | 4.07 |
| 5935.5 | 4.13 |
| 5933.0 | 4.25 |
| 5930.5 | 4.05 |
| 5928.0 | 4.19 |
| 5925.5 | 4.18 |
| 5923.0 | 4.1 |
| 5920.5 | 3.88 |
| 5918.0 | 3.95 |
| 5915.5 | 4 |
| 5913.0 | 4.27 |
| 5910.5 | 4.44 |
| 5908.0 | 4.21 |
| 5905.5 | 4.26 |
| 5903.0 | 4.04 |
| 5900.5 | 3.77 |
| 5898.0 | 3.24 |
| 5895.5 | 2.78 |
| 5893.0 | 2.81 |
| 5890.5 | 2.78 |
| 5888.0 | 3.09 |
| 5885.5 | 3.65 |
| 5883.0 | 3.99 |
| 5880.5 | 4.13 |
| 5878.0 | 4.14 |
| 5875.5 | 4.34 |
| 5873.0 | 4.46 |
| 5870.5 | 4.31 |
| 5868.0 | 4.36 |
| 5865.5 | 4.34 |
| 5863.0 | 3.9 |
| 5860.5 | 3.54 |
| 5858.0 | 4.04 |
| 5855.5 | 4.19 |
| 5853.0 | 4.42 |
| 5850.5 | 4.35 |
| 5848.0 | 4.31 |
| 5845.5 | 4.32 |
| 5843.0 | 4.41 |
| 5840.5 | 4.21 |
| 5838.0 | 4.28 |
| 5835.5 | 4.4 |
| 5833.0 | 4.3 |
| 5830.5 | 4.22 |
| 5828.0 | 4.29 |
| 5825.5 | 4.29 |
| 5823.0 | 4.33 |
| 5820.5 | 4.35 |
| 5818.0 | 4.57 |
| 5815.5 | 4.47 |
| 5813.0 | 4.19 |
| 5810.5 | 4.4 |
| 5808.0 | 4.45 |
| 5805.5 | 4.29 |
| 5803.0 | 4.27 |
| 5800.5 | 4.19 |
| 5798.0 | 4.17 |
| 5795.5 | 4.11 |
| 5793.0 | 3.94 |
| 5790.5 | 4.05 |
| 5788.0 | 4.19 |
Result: 4.32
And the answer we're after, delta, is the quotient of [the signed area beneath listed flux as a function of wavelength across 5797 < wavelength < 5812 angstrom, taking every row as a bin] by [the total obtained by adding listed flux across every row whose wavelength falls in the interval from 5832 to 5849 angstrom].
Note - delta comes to 2.1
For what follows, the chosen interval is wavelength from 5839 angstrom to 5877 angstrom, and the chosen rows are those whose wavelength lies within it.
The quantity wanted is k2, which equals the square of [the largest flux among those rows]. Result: 19.9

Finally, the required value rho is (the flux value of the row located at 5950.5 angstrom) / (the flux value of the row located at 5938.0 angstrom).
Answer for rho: 1.029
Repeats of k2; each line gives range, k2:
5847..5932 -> 19.9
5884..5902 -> 14.2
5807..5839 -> 20.9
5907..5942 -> 19.7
